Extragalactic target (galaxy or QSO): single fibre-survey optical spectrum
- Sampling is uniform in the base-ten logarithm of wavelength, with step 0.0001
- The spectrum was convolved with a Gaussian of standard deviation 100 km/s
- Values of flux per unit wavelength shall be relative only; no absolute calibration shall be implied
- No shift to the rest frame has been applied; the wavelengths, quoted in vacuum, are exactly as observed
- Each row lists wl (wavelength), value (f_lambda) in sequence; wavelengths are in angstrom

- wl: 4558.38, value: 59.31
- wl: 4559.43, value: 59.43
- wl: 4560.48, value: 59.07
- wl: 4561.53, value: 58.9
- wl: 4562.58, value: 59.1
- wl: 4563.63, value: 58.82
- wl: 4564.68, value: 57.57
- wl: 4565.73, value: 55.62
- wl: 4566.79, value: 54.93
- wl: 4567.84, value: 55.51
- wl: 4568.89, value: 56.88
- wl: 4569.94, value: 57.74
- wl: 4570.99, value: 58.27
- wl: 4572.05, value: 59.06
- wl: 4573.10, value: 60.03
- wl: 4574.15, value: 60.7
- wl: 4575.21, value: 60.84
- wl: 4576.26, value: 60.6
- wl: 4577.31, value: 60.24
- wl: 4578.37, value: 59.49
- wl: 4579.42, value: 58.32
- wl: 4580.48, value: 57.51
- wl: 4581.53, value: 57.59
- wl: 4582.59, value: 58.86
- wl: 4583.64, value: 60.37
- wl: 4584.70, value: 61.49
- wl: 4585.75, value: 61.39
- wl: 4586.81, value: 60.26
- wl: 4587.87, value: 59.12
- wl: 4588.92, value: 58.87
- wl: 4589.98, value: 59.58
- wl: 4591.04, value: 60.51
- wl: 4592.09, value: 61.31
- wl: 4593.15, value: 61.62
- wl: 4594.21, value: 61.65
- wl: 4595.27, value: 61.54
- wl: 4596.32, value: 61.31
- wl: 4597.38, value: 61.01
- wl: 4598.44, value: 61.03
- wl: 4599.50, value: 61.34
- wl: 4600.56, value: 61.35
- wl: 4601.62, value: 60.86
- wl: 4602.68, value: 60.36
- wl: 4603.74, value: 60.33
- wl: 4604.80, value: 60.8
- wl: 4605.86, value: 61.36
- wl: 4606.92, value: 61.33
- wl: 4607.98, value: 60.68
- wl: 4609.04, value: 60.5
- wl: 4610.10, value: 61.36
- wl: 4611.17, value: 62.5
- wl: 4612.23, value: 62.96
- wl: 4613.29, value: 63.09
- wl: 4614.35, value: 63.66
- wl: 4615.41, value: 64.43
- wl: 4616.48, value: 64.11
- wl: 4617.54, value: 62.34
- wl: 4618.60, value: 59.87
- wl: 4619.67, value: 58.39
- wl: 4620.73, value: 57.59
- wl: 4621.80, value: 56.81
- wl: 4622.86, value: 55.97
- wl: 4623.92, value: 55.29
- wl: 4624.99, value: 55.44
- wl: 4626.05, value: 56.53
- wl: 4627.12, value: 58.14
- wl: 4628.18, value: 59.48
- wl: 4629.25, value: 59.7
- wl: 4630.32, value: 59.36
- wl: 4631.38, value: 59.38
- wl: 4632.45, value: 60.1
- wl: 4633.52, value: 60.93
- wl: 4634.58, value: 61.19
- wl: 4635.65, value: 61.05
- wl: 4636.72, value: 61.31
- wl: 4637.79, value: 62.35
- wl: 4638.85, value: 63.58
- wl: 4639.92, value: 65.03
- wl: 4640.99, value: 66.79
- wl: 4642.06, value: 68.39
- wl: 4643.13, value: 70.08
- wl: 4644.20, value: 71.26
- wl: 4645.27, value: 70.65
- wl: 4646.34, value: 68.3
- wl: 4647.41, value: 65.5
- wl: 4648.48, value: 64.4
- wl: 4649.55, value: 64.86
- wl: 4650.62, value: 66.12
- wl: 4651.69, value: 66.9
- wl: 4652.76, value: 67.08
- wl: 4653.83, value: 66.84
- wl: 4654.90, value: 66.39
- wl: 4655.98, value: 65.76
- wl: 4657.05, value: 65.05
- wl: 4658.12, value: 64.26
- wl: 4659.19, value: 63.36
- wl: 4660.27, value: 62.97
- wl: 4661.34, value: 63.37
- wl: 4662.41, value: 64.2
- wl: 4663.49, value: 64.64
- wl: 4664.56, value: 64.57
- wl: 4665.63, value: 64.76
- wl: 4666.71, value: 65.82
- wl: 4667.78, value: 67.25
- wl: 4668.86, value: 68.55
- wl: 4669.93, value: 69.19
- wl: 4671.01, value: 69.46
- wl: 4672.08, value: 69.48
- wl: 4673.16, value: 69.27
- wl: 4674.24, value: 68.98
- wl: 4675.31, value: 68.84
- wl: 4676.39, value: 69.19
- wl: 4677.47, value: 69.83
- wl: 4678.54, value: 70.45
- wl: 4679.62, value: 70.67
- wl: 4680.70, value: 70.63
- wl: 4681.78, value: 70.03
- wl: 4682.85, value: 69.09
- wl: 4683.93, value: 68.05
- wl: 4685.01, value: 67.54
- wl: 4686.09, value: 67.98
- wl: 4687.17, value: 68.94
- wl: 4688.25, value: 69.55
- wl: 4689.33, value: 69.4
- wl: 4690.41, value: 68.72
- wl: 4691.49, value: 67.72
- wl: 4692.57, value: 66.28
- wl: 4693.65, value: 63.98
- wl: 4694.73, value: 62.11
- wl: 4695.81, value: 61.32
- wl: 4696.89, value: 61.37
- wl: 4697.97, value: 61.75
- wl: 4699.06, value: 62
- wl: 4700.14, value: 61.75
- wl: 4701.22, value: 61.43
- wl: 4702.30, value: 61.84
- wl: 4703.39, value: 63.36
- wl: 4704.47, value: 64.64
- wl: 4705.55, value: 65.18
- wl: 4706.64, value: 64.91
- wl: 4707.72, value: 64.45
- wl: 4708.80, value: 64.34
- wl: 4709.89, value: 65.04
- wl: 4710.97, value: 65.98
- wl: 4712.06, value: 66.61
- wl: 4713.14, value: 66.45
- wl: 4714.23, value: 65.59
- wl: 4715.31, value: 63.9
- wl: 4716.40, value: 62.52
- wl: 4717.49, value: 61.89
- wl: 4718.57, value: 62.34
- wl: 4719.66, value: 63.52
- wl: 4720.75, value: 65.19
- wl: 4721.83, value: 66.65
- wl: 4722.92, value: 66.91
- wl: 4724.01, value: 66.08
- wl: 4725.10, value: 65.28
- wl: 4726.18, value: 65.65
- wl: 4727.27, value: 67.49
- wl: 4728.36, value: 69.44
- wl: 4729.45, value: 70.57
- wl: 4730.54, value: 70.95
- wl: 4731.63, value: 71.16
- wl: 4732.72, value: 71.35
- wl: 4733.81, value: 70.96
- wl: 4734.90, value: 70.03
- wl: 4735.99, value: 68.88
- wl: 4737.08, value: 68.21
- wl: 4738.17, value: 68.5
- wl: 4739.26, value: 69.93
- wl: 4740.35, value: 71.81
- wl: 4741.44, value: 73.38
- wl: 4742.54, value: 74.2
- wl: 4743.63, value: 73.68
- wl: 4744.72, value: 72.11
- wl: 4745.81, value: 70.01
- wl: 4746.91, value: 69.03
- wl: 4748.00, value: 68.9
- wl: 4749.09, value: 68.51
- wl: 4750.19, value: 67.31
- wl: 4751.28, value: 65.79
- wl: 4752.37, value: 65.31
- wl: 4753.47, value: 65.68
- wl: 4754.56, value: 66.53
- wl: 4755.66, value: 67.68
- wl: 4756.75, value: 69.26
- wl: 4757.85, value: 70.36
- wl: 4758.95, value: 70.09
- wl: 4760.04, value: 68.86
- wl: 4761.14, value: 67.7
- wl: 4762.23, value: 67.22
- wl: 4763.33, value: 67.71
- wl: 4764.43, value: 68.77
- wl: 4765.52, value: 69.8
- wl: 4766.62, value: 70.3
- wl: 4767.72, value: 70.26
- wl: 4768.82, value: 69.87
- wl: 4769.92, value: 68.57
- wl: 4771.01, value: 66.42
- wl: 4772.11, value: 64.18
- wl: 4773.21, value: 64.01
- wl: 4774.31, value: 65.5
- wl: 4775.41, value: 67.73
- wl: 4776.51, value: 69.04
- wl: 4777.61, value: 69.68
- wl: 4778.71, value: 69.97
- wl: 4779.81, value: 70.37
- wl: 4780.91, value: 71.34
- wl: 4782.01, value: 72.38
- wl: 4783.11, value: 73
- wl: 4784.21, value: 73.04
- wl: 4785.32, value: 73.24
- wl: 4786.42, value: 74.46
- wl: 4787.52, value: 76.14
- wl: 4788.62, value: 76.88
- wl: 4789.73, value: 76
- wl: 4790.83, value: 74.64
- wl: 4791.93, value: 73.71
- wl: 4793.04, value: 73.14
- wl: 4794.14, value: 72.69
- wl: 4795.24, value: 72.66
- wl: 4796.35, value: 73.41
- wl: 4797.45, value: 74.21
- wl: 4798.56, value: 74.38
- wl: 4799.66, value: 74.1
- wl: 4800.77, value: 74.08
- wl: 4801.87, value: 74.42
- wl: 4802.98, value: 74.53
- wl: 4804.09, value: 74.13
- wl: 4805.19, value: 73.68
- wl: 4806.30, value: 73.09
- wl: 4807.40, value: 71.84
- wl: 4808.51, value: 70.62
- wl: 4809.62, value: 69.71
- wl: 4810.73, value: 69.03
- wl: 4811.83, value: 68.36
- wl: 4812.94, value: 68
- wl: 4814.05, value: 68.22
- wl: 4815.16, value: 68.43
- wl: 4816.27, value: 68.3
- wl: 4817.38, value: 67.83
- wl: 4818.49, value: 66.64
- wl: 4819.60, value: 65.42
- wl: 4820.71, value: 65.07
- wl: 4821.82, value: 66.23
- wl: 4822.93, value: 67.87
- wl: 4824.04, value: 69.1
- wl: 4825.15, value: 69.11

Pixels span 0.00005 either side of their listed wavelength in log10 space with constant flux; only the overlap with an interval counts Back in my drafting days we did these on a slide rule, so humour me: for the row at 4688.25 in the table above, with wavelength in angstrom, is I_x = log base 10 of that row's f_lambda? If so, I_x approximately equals 1.84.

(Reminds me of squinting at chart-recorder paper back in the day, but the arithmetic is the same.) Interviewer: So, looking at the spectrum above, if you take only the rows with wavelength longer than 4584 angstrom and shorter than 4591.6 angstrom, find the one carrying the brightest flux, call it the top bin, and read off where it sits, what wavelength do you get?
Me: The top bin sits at 4584.70 angstrom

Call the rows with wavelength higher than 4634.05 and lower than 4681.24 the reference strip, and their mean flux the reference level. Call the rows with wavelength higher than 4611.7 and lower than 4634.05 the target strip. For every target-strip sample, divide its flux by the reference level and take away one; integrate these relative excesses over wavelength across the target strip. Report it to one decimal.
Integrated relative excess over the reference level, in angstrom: -2.3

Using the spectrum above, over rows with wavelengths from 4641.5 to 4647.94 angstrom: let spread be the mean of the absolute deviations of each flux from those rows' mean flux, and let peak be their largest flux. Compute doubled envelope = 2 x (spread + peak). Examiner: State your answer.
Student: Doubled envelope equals 146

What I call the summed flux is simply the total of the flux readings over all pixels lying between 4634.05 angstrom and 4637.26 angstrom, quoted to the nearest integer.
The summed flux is 184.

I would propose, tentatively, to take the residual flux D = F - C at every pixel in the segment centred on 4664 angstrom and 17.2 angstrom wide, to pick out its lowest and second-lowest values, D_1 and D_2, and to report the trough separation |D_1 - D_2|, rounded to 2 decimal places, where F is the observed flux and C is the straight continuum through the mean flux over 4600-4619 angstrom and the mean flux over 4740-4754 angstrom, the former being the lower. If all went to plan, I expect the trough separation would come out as 0.34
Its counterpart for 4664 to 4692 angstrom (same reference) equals 0.13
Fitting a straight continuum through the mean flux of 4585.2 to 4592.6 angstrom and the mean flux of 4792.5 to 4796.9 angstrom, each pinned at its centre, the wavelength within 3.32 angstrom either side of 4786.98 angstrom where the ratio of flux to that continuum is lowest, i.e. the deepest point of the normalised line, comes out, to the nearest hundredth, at 4784.21 angstrom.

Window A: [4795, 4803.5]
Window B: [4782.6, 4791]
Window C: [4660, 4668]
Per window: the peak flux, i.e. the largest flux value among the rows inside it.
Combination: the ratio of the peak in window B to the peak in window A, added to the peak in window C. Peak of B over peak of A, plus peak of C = 68.3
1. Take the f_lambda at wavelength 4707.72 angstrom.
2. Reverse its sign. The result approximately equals -64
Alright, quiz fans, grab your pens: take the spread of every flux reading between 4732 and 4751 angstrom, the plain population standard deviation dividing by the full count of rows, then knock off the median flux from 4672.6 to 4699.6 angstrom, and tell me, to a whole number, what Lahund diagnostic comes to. -67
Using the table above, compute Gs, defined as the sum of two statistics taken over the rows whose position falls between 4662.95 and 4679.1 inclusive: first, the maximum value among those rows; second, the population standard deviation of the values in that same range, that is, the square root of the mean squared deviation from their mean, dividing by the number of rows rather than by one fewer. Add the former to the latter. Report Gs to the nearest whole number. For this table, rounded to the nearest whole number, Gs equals 72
